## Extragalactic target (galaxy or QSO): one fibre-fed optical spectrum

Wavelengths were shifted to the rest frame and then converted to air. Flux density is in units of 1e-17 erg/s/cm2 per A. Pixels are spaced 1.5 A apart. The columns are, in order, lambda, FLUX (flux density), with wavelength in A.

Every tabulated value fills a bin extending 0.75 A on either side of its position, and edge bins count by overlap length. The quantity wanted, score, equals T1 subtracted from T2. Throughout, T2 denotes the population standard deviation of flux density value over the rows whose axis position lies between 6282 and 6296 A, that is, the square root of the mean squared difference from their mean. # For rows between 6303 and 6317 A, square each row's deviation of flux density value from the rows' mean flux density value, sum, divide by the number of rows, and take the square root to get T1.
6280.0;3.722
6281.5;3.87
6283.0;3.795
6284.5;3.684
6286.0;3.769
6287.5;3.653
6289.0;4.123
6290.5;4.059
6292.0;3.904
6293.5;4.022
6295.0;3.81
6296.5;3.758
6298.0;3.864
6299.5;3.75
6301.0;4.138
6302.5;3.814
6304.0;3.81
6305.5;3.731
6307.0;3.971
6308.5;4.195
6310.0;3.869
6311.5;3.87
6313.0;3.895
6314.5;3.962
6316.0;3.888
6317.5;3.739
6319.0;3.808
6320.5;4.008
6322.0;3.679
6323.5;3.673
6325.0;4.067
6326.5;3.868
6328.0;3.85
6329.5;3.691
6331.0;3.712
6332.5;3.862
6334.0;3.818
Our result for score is 0.04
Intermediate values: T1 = 0.122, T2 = 0.158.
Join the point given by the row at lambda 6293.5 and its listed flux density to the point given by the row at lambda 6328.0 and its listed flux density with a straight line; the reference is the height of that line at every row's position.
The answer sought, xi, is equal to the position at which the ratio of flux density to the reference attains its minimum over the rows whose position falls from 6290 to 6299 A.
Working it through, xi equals 6296.5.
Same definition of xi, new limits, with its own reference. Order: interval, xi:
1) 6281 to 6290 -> 6287.5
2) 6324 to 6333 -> 6329.5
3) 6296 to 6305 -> 6296.5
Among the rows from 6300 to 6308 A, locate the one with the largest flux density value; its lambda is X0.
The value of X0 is 6301.0 A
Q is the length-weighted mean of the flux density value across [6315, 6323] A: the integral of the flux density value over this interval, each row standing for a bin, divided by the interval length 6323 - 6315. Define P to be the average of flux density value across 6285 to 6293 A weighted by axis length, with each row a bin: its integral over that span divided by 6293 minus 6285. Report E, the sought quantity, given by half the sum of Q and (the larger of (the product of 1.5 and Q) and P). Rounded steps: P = 3.90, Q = 3.82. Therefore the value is 4.78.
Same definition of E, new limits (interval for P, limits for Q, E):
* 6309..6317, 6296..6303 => 4.84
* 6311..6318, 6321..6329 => 4.79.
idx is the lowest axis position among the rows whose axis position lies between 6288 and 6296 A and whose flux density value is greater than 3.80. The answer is 6289.0 A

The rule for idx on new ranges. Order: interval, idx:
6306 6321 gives 6307.0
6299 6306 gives 6301.0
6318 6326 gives 6319.0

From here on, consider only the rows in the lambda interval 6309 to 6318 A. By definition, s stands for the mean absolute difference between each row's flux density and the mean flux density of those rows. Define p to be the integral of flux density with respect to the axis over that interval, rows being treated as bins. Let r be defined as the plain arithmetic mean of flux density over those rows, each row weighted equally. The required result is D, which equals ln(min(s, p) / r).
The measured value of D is -4.5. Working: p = 34.9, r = 3.87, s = 0.04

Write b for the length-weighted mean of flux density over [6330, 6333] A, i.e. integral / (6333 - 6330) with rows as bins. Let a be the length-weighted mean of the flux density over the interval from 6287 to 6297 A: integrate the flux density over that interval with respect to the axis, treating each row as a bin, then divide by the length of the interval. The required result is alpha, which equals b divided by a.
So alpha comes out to 0.964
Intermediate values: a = 3.91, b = 3.77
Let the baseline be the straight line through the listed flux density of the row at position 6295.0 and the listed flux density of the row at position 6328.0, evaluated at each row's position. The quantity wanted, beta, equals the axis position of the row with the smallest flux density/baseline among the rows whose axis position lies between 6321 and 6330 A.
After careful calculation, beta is 6323.5 A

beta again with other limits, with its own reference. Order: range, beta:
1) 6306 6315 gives 6311.5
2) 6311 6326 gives 6323.5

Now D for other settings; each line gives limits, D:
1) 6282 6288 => -4.2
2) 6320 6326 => -3.1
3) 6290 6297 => -3.6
